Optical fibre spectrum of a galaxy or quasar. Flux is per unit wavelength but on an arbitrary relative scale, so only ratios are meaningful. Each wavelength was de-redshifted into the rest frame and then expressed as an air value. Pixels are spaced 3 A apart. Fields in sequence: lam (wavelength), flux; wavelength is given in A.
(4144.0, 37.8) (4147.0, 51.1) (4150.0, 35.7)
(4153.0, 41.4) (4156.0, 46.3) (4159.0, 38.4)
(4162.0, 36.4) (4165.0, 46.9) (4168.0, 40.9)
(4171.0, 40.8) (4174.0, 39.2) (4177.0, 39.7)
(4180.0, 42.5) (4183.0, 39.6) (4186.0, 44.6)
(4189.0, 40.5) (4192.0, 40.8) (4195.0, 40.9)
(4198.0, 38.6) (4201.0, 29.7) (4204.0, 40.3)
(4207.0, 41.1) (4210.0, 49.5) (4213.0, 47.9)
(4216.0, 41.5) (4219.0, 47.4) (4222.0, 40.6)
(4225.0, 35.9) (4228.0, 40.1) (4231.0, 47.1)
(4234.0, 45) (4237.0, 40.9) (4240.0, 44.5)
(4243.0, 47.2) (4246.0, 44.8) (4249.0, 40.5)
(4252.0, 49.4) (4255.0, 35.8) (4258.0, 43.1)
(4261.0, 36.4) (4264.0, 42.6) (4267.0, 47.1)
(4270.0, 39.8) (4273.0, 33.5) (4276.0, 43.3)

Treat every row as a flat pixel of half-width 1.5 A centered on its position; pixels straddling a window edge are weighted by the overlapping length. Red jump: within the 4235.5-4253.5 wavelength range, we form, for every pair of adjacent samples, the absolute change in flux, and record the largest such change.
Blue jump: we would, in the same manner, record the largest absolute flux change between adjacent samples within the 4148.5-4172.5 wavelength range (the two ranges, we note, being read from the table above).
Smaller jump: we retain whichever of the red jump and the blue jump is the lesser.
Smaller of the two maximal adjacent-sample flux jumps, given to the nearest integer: 9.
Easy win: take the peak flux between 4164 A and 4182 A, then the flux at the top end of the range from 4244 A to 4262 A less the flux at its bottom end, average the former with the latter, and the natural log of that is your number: 2.96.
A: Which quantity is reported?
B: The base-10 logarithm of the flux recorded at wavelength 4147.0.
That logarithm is 1.71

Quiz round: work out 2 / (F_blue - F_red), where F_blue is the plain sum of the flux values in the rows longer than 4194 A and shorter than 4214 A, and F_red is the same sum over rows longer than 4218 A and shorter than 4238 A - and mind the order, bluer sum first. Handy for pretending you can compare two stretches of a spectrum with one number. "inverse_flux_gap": -0.22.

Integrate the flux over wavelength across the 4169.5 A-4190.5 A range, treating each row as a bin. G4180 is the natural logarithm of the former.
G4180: 6.76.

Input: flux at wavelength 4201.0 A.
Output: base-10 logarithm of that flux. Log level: 1.47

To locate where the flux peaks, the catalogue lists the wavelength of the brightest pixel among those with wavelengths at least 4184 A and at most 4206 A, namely 4186.0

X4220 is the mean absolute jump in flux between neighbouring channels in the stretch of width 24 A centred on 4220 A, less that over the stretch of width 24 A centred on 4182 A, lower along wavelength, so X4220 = 3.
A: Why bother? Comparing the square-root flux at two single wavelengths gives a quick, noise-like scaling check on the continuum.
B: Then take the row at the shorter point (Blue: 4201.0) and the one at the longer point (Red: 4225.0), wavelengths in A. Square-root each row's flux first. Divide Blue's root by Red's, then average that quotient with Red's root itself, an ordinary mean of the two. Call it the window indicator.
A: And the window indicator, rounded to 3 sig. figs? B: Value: 3.45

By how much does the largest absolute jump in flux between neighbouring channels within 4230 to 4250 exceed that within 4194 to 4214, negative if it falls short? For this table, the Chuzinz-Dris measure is -6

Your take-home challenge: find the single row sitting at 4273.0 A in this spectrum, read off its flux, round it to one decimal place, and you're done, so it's 33.5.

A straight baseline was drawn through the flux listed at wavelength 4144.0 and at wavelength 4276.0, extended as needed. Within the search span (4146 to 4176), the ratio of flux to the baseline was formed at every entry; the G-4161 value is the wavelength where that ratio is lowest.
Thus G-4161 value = 4150.0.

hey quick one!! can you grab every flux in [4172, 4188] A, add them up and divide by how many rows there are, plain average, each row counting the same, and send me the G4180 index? 41.1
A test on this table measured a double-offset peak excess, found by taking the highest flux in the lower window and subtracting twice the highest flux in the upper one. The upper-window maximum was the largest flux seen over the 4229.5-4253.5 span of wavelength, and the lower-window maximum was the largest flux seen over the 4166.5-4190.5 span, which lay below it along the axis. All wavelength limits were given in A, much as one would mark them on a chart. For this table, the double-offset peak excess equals -54.2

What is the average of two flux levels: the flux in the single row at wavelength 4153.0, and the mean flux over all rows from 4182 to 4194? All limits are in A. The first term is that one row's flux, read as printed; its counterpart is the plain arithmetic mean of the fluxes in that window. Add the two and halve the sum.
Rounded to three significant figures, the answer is 41.4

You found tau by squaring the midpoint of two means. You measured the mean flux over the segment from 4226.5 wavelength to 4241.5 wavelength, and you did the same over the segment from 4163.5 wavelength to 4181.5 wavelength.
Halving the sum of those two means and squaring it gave 1814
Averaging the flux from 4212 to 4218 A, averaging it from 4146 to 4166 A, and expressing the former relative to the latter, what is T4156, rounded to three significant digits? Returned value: 1.06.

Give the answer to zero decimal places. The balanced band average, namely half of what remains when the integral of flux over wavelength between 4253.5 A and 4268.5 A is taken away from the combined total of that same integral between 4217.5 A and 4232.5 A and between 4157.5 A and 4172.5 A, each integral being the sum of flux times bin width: 314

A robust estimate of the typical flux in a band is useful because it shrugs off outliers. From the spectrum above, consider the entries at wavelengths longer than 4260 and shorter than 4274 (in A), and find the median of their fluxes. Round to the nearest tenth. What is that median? 39.8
